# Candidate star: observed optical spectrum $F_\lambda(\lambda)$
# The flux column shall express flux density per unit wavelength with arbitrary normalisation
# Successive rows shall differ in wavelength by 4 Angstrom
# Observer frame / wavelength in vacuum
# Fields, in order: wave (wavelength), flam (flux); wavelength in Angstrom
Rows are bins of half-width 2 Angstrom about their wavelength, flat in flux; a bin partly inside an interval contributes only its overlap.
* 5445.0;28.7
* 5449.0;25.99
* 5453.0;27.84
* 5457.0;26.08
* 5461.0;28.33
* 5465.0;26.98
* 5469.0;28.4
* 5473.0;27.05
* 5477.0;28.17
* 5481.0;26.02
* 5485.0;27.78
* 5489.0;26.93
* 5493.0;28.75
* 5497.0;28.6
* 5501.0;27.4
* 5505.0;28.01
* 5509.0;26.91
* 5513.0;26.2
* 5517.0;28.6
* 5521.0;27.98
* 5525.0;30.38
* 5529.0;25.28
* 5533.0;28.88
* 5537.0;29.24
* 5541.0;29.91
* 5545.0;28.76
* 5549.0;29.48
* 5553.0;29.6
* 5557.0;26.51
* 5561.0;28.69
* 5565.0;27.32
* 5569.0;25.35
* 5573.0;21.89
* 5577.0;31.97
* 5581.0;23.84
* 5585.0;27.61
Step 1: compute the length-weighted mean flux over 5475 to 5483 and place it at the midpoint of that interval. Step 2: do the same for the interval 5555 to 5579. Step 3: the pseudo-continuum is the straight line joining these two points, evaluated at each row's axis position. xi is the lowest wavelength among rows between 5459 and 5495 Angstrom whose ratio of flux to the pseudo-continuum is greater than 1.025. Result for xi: 5461.0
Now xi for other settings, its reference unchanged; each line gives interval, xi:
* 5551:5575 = 5553.0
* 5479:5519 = 5485.0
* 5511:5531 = 5517.0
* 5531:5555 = 5533.0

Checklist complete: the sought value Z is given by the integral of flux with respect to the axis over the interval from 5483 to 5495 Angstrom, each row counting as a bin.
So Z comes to 334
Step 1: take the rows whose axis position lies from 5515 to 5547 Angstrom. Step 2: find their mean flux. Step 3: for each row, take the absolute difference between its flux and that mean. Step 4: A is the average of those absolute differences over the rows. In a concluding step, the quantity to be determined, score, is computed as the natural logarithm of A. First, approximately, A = 1.0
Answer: 0.0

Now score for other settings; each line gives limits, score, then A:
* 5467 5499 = -0.2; 0.8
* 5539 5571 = 0.3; 1.4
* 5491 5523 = -0.3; 0.7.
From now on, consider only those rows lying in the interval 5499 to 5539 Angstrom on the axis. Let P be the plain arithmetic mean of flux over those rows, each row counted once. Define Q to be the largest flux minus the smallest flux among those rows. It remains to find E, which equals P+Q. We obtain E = 33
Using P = 27.9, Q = 5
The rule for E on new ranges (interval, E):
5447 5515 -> 30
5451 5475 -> 30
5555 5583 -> 37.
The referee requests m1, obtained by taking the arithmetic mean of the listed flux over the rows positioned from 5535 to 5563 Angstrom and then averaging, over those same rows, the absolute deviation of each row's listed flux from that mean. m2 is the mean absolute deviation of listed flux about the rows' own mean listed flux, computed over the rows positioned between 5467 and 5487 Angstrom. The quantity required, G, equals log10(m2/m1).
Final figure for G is 0.0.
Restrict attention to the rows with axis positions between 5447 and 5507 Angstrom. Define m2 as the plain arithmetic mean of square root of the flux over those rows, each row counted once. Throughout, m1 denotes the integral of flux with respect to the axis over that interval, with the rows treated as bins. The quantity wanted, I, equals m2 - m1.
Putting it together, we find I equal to -1644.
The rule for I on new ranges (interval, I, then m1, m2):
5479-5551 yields -2015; 2020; 5.30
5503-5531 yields -768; 773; 5.25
